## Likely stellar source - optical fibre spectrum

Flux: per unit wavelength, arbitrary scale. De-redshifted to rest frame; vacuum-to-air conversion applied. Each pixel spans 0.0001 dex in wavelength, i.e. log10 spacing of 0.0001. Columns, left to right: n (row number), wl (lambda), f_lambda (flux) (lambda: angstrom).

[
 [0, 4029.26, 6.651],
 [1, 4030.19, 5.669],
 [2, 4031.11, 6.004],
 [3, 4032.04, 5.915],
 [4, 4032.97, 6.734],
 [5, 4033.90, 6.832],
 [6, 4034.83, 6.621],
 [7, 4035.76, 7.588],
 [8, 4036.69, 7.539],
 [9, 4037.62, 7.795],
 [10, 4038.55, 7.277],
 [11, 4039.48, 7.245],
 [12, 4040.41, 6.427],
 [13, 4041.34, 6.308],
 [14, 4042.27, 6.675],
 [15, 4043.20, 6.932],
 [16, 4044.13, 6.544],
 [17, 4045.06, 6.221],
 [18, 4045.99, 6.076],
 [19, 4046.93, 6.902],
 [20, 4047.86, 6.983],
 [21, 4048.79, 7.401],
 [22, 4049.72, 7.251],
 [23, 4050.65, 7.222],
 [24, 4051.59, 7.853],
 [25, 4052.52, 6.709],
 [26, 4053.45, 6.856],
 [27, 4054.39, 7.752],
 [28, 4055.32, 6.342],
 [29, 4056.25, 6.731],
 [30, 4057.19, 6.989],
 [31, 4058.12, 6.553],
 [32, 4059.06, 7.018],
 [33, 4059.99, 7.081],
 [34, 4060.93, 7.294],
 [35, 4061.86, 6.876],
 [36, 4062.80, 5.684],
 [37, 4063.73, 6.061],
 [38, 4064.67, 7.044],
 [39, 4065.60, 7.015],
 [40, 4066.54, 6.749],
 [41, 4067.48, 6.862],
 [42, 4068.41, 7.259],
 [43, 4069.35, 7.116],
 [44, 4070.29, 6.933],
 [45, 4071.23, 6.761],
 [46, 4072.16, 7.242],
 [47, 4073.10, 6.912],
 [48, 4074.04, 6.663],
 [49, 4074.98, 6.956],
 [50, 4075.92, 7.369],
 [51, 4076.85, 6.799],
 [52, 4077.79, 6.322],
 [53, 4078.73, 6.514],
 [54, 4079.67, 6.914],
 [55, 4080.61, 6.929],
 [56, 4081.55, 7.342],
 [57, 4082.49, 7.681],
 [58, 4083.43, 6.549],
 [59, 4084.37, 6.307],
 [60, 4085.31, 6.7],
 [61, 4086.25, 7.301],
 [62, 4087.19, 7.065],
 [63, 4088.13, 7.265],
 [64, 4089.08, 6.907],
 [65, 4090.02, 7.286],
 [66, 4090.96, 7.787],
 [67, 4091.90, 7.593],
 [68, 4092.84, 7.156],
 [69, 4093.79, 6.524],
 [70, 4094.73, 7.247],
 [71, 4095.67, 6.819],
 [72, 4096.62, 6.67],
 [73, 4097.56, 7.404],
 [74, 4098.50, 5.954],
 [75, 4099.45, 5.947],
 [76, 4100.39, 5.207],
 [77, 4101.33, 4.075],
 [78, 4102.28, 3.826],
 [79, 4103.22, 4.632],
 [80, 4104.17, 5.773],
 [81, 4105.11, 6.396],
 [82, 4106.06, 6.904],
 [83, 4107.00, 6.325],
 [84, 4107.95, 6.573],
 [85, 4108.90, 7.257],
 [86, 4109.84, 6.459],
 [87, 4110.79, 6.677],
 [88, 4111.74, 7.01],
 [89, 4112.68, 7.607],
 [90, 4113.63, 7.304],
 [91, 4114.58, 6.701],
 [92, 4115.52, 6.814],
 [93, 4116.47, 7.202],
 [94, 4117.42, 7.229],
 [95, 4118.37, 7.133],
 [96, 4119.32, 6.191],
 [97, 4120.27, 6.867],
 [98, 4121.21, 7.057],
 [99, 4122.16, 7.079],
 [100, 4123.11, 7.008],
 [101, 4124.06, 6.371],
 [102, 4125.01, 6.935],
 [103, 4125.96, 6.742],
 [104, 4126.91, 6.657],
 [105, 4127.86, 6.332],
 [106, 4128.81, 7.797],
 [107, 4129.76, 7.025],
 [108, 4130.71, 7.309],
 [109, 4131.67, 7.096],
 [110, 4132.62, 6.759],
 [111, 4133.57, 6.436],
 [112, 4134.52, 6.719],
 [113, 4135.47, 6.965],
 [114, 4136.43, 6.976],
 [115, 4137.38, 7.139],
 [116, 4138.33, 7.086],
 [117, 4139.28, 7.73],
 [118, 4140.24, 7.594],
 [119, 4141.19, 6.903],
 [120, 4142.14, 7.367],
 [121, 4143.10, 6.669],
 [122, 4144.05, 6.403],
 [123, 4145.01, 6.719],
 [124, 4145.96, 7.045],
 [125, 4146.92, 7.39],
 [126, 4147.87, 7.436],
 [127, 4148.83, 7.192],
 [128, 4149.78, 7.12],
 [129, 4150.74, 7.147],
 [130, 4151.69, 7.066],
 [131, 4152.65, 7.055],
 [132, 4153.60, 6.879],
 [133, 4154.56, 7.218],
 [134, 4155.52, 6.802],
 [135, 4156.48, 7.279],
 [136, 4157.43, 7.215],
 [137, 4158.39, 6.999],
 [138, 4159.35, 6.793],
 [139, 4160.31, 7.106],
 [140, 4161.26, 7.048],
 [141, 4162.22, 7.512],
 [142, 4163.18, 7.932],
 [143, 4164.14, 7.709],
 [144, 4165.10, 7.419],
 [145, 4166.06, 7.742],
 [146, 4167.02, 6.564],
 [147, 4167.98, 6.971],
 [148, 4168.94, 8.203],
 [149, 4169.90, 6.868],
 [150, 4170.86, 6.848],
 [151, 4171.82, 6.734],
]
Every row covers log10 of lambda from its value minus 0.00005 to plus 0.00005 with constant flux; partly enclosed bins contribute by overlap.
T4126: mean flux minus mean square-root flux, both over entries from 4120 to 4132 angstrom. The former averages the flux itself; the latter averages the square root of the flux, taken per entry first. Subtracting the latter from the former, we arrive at 4.31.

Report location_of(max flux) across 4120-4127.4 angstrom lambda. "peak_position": 4122.16 angstrom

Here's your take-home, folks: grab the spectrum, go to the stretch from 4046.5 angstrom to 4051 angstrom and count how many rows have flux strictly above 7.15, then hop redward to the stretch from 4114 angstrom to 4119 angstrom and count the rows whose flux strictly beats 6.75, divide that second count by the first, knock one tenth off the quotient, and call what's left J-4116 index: 1.2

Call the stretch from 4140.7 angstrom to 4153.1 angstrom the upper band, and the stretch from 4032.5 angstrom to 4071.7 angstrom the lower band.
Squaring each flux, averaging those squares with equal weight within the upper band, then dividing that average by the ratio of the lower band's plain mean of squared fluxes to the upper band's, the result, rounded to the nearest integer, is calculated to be 51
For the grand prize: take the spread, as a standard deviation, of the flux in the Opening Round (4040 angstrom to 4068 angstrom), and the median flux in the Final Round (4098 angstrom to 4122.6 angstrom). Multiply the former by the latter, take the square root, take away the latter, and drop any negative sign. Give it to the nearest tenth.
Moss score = 4.9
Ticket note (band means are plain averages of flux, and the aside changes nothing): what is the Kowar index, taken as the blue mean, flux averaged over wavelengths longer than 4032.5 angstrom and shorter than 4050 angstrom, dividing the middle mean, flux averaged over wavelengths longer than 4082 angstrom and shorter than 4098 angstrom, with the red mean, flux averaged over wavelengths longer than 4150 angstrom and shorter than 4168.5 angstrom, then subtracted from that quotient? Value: -6.16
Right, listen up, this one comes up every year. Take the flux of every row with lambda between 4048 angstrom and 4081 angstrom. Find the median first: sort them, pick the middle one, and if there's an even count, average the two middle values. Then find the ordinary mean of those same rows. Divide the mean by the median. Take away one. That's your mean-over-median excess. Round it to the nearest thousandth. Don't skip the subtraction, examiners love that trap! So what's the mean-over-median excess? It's -0.002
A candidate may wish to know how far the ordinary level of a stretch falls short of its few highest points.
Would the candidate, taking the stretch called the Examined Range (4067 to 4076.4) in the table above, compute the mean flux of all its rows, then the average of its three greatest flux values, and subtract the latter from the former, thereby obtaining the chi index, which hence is -0.28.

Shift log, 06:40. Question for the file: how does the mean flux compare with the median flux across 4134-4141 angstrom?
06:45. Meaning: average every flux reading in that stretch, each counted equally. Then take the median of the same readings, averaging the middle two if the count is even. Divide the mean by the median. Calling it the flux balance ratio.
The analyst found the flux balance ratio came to 1.01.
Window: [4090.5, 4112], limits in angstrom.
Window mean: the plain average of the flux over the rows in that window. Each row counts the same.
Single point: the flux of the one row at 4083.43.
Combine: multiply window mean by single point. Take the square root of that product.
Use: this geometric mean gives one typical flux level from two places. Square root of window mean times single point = 6.45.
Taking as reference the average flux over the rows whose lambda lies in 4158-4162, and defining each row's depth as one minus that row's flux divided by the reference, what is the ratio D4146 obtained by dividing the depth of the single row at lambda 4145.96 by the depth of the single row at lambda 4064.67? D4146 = 1.0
